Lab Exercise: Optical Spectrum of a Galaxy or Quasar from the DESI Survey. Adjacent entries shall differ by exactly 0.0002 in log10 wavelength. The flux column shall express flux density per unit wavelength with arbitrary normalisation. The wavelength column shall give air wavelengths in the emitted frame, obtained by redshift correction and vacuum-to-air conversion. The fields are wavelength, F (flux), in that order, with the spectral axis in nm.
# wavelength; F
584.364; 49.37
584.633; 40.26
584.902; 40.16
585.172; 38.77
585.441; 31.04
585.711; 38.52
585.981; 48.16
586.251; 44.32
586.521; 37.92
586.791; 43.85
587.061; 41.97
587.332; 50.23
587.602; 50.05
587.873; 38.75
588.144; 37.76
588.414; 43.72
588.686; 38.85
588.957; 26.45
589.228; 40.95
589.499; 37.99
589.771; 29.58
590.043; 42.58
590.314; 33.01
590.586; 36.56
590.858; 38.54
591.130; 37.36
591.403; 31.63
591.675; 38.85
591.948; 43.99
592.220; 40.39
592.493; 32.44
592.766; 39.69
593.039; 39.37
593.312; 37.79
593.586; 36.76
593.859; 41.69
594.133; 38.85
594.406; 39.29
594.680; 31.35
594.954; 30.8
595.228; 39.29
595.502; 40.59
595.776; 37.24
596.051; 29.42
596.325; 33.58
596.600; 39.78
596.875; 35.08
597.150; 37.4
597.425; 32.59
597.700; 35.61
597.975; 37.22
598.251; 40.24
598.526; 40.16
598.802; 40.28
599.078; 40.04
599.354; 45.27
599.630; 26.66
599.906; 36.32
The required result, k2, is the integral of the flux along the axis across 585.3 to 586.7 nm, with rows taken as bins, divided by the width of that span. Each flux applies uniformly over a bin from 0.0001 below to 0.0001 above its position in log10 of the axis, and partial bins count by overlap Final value 40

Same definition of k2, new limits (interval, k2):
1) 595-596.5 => 36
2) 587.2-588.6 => 44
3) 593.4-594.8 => 38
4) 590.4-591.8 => 36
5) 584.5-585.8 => 38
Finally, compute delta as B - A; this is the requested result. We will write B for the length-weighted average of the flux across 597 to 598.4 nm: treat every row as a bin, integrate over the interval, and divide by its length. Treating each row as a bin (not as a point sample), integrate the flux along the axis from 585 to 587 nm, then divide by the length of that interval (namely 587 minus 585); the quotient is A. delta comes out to -3.8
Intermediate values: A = 40.4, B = 36.6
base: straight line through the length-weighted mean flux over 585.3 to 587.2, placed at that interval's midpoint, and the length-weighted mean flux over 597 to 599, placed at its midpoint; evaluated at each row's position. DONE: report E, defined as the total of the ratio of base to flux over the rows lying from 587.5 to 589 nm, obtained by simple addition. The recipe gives 6.39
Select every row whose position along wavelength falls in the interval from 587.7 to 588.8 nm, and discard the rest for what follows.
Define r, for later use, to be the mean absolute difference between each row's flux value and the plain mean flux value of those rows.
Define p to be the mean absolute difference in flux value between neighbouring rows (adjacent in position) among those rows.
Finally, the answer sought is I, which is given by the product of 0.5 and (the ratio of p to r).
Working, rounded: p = 3.9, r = 2.0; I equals 1.00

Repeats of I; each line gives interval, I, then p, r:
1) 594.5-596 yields 0.45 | 3.4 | 3.8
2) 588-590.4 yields 0.95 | 9.0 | 4.7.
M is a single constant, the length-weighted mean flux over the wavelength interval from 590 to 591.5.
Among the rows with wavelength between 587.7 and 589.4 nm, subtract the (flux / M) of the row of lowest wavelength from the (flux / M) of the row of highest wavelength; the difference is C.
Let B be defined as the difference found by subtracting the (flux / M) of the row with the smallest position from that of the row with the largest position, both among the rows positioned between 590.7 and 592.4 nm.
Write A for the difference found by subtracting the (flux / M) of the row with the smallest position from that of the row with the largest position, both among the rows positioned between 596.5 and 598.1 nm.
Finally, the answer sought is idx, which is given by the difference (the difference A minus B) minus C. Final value -0.18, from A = -0.07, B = 0.051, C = 0.060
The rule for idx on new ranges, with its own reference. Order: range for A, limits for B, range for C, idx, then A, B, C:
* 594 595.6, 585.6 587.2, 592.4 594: -0.30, 0.05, 0.095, 0.254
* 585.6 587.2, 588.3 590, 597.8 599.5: 0.26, 0.09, -0.389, 0.221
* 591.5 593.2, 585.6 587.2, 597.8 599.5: -0.30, 0.01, 0.095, 0.221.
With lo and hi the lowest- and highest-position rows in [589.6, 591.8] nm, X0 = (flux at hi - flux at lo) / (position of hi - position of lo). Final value 5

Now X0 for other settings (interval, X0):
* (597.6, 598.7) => 6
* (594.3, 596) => -1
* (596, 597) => 7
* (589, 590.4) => -7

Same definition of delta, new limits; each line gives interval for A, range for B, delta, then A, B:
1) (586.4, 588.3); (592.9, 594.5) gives -4.0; 43.0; 39.0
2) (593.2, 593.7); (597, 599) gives 0.5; 37.2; 37.7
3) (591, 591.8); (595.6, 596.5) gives -1.9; 35.9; 34.0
